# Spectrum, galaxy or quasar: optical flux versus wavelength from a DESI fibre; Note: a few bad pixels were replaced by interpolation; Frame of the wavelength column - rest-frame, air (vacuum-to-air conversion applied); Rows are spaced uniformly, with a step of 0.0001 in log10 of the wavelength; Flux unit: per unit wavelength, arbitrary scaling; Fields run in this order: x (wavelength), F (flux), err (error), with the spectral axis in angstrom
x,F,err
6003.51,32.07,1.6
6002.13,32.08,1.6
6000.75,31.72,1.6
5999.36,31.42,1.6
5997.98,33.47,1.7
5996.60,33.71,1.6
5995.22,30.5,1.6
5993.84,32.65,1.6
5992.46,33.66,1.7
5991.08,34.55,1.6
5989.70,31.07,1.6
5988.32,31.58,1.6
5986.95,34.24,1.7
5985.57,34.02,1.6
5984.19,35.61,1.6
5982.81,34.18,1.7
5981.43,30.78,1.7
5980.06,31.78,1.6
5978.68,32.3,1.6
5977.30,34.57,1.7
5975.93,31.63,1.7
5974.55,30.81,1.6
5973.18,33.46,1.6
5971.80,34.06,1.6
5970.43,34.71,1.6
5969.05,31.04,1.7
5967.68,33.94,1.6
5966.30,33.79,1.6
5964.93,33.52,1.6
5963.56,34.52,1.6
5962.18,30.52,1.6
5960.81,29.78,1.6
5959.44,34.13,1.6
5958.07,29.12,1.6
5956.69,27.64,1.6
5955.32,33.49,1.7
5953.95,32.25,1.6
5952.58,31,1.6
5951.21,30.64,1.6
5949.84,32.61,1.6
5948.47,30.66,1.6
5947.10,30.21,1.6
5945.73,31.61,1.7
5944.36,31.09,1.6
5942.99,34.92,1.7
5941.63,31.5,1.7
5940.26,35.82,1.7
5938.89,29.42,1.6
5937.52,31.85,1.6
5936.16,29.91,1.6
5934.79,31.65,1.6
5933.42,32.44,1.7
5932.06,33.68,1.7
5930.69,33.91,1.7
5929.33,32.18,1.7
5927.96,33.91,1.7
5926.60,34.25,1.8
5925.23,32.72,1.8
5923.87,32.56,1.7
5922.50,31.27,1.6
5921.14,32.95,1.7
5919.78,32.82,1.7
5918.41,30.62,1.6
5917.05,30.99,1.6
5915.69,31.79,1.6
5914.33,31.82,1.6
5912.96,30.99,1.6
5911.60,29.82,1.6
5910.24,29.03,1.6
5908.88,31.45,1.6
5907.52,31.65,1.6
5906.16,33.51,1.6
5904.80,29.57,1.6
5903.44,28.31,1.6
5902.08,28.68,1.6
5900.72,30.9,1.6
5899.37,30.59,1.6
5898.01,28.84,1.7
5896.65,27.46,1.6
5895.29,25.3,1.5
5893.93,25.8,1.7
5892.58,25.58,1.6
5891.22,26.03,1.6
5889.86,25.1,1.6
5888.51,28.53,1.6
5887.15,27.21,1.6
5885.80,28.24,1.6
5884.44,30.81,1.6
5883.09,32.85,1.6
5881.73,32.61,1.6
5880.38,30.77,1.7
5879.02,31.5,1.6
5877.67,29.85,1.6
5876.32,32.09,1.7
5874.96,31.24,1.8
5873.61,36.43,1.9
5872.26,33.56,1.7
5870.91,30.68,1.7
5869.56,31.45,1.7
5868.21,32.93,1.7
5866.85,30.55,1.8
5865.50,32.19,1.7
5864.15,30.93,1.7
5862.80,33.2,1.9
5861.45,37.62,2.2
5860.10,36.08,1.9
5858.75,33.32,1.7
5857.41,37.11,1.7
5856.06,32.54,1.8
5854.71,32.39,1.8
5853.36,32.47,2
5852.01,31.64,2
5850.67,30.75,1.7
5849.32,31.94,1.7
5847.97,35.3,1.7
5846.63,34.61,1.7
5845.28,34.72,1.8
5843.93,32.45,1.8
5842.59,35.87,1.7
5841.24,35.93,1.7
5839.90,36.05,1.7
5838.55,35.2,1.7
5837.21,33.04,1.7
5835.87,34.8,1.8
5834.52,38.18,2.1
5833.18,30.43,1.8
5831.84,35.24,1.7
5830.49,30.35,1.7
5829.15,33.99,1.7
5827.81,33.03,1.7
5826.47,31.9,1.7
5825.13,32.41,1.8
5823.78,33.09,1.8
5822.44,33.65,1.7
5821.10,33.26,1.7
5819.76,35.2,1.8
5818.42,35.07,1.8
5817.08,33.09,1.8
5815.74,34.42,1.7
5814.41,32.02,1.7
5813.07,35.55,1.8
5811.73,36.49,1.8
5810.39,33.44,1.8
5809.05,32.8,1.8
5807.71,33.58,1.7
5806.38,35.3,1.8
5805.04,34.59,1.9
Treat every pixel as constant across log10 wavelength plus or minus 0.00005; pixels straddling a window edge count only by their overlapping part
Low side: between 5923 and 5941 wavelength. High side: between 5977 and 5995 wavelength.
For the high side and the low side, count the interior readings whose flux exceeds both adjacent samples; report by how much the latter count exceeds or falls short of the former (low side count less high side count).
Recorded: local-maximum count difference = 0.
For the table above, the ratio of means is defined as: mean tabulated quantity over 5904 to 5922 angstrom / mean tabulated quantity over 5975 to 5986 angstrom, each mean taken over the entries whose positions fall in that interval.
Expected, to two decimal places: 0.95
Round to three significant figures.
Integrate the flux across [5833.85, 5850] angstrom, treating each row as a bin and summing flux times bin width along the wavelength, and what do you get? 562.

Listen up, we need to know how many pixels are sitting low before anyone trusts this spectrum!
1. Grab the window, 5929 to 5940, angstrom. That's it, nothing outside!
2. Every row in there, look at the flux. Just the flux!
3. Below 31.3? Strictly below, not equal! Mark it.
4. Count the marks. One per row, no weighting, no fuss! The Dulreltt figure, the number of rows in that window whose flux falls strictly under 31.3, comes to 2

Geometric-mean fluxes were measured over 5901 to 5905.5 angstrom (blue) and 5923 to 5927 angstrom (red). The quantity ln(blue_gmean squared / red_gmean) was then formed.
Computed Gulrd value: 3.22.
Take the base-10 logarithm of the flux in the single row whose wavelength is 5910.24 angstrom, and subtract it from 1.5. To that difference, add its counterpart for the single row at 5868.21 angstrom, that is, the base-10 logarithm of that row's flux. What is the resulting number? 1.55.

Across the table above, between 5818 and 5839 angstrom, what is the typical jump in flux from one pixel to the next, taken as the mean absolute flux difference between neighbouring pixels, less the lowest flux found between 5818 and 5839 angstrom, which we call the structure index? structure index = -28.0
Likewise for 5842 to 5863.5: -28.7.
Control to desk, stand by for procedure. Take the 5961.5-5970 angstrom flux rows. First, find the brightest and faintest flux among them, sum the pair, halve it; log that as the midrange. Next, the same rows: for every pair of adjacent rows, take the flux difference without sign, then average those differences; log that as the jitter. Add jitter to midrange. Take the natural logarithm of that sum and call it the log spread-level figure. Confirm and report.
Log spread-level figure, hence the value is 3.53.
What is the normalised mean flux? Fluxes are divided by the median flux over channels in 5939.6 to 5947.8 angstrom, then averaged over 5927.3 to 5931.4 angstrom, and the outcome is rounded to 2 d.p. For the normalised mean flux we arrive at 1.06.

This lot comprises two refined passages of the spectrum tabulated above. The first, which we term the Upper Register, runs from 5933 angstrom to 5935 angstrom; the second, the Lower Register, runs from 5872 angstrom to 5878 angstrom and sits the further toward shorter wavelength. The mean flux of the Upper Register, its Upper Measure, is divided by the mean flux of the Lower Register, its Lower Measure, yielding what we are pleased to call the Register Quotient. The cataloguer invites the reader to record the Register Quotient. 0.98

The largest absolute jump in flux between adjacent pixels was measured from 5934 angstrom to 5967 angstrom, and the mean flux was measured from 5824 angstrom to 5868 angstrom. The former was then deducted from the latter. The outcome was 27.2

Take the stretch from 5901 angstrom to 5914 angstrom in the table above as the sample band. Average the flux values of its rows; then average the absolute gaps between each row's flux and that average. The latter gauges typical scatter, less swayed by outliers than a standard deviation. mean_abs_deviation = 1.39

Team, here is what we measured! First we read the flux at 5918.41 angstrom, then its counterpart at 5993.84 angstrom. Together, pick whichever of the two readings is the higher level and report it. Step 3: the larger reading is 33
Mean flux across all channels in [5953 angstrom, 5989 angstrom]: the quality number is 32.6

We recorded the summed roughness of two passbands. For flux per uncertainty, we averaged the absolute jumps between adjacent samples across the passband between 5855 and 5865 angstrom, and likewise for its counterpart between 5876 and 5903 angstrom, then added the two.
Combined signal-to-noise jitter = 2.6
